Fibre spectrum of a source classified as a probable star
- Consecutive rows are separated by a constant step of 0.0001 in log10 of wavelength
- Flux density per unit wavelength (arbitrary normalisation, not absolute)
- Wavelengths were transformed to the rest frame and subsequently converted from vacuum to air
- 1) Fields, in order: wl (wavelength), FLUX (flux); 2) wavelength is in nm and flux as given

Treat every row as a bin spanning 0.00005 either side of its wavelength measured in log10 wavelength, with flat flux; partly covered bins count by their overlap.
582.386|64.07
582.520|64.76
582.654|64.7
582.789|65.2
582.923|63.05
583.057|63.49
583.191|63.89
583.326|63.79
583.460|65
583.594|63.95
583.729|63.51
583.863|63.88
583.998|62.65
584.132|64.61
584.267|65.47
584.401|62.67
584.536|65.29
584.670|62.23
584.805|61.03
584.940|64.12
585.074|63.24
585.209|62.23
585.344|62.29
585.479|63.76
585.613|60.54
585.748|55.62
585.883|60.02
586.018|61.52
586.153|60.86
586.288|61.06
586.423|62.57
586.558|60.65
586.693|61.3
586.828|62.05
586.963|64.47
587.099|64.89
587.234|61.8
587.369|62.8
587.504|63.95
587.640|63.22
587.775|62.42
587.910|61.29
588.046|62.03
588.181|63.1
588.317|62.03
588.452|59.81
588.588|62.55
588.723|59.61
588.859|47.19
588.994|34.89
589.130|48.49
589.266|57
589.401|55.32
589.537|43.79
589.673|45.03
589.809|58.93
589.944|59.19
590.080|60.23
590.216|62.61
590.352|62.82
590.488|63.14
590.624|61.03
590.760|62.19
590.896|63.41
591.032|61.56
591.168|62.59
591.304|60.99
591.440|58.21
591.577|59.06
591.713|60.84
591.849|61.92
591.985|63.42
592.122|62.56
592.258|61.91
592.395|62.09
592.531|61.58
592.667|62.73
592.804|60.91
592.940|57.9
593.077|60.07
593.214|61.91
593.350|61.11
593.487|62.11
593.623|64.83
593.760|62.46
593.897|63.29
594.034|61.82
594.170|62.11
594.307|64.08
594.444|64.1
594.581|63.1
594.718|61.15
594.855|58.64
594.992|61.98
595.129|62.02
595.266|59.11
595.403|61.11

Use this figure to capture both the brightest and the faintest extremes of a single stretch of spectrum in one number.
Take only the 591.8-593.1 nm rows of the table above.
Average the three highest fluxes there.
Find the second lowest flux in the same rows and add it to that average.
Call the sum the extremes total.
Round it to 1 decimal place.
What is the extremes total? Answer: 123.0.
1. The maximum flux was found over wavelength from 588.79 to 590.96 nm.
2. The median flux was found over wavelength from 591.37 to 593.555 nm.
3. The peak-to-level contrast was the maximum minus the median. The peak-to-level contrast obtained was 1.7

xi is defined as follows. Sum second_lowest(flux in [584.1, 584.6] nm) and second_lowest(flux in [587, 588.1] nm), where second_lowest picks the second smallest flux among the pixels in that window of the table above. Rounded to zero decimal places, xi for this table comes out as 126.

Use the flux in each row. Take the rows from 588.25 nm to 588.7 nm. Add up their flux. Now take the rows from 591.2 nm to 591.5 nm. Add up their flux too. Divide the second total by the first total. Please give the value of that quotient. 0.65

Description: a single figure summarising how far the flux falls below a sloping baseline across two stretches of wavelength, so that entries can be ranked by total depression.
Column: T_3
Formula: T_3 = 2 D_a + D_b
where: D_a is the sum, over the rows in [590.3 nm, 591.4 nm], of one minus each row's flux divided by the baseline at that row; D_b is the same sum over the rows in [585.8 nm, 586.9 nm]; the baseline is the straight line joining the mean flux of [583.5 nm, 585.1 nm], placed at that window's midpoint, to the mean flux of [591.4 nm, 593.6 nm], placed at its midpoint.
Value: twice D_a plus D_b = 0.1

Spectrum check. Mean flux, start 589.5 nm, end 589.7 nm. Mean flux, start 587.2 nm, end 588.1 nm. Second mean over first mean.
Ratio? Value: 1.41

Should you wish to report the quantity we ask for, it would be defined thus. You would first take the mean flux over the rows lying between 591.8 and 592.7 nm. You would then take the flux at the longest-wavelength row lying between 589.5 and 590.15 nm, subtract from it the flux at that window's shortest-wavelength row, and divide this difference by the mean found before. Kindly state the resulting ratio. 0.26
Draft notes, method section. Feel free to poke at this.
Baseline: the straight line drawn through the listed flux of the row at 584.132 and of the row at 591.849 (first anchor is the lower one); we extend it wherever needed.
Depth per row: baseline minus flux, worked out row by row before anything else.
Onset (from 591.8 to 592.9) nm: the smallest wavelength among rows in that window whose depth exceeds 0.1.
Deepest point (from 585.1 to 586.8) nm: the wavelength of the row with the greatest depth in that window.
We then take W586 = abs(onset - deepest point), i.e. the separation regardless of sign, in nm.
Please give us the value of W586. 6.78 nm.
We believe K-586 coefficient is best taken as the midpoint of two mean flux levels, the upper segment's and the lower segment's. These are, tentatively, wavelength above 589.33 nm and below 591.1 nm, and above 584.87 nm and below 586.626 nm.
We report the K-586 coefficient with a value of 59.9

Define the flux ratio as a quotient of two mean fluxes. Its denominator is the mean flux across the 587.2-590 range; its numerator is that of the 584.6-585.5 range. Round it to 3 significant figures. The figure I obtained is 1.10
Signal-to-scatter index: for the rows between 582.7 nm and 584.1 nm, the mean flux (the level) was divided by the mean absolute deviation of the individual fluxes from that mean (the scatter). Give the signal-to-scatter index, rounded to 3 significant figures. 118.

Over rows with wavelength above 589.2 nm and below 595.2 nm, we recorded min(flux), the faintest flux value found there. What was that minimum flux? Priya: 43.79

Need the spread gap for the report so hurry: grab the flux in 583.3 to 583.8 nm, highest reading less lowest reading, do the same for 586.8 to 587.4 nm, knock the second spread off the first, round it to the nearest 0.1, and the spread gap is -1.6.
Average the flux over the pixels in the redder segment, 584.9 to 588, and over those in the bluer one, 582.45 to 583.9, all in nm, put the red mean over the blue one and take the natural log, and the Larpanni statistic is -0.033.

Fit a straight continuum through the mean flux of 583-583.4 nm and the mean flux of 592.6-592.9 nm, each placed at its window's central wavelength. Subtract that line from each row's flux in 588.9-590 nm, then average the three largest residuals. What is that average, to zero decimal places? -4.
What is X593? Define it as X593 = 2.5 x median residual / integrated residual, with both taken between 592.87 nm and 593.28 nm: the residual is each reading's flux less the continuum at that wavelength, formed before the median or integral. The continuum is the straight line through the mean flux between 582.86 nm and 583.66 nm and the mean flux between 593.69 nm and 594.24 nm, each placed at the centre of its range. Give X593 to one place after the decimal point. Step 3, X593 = 5.8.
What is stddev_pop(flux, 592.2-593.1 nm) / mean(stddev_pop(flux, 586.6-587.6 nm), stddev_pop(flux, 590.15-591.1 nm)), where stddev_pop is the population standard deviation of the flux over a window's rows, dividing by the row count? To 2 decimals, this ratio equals 1.43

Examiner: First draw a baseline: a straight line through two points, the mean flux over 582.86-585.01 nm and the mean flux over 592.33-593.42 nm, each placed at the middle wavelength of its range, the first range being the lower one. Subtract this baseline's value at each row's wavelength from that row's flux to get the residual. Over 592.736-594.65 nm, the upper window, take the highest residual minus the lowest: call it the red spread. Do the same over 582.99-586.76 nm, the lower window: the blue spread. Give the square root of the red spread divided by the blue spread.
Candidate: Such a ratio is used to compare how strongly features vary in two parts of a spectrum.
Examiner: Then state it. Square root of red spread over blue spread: 0.87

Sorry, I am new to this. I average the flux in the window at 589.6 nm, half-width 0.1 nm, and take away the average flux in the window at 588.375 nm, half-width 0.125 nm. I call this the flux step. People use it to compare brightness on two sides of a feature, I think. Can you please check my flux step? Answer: -17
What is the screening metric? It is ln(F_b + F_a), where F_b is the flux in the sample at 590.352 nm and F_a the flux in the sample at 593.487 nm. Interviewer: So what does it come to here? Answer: 4.83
